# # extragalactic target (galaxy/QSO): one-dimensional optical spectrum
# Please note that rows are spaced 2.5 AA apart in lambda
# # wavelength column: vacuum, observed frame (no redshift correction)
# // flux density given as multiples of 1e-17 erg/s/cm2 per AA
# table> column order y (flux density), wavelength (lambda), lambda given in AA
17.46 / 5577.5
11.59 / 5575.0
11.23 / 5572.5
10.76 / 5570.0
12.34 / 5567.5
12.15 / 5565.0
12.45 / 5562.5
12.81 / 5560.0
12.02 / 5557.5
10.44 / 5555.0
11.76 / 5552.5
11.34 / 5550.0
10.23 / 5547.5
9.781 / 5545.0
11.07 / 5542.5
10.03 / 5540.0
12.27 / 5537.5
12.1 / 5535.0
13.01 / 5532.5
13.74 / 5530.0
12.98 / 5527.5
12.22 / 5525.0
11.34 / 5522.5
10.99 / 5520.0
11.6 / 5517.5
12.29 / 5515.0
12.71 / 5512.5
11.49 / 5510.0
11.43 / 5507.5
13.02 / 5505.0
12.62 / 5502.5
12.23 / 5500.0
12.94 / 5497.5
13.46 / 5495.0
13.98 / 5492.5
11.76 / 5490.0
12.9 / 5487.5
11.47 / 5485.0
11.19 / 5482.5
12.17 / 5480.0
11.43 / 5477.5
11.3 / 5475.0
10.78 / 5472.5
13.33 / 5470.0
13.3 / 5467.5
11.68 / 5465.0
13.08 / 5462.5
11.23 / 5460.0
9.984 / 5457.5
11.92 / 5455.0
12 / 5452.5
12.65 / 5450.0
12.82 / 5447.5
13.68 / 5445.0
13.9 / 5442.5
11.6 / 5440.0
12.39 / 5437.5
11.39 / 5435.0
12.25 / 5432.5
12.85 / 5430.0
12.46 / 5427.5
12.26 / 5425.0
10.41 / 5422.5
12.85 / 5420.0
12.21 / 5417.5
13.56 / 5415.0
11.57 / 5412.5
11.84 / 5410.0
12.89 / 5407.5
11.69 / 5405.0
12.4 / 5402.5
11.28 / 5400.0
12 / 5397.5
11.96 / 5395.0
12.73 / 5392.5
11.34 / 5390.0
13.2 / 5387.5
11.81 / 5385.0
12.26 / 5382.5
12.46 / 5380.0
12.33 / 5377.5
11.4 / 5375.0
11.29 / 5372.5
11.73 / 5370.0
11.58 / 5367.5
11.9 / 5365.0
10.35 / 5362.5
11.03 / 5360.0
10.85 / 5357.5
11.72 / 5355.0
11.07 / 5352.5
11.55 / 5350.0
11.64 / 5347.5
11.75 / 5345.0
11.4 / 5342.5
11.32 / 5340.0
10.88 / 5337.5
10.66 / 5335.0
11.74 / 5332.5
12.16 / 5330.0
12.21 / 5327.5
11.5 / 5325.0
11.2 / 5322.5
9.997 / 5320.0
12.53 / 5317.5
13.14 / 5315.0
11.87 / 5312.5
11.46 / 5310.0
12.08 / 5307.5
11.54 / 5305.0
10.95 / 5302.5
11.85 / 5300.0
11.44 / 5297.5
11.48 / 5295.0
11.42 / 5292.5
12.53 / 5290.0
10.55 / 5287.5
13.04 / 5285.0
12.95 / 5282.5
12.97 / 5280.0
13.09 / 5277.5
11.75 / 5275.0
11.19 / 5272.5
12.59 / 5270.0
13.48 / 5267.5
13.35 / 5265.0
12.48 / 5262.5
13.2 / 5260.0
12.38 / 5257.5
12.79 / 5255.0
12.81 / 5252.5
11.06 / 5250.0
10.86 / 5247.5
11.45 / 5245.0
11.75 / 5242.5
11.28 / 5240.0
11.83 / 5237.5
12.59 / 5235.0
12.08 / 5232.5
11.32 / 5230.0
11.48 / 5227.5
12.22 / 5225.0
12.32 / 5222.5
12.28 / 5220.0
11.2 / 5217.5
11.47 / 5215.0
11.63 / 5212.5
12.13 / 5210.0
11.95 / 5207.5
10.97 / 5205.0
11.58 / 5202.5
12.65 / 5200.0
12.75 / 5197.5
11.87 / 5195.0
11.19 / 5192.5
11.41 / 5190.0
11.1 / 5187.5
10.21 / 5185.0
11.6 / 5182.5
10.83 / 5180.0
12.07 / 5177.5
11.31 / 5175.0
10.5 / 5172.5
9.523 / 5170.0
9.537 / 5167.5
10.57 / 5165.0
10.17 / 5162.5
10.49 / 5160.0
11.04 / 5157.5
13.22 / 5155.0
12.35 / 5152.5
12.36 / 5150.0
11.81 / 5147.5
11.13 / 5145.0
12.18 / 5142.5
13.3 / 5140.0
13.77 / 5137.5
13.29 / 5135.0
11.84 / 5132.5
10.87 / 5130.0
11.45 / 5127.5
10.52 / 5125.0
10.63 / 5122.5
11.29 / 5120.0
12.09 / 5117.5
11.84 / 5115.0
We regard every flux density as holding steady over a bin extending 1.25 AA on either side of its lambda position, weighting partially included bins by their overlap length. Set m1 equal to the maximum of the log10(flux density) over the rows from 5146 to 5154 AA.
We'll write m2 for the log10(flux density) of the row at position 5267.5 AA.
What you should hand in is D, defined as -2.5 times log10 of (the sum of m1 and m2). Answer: -0.87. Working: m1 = 1.09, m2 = 1.13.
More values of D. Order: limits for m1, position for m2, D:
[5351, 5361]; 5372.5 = -0.82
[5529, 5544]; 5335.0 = -0.84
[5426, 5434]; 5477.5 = -0.84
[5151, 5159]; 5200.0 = -0.87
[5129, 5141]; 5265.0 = -0.89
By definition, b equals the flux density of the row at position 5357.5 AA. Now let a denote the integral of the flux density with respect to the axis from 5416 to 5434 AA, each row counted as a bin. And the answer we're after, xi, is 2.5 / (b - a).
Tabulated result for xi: -0.0120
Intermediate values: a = 219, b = 10.85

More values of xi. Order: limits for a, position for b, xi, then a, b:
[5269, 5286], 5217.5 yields -0.0124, 213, 11.2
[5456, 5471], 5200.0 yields -0.0148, 181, 12.65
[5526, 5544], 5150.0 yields -0.0121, 219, 12.36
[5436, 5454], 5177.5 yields -0.0116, 228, 12.07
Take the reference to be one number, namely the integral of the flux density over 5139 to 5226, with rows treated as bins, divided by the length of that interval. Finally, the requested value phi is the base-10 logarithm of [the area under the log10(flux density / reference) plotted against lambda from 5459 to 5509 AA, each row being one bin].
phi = 0.1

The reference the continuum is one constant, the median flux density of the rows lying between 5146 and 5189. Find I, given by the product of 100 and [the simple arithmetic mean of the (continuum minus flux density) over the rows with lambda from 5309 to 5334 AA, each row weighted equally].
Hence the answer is -74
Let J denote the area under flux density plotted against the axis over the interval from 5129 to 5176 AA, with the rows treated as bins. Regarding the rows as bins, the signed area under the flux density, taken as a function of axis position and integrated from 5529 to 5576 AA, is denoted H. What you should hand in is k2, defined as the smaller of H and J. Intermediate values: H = 546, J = 543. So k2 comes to 543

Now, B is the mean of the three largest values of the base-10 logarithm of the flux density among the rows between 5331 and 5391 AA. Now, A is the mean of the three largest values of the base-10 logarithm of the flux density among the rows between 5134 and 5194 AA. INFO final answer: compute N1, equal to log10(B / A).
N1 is -0.010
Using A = 1.13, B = 1.10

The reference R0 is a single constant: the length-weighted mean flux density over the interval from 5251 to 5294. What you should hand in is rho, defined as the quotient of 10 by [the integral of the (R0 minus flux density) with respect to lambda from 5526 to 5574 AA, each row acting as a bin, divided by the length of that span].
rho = 13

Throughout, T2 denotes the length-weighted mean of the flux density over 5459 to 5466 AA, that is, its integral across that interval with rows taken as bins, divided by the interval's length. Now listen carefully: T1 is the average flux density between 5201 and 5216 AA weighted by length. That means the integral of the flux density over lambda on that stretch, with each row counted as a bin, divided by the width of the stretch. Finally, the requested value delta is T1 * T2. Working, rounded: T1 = 11.6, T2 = 12.0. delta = 140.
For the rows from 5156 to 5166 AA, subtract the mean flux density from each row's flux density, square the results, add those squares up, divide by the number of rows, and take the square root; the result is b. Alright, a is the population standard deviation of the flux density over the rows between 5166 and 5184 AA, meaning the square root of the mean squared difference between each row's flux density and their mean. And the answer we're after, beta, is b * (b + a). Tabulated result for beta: 0.38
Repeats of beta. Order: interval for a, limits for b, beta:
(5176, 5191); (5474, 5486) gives 0.32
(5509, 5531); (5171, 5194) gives 0.73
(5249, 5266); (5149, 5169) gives 2.28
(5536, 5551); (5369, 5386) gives 0.55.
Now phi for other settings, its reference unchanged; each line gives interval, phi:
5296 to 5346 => -1.0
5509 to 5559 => -0.6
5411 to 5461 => 0.1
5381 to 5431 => 0.1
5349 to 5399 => -0.4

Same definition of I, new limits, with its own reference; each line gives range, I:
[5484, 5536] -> -135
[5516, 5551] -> -58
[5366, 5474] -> -111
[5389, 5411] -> -97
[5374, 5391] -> -107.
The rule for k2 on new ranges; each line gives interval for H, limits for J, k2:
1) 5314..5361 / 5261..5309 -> 540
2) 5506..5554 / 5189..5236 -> 557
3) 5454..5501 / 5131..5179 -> 557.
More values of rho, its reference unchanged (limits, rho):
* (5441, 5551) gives 24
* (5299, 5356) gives 11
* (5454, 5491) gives 15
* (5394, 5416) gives 27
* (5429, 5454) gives -185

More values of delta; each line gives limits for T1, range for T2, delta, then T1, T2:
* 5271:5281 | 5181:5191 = 135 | 12.2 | 11.1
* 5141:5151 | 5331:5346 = 134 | 11.9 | 11.3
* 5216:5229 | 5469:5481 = 140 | 11.9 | 11.8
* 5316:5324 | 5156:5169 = 118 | 11.3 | 10.4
